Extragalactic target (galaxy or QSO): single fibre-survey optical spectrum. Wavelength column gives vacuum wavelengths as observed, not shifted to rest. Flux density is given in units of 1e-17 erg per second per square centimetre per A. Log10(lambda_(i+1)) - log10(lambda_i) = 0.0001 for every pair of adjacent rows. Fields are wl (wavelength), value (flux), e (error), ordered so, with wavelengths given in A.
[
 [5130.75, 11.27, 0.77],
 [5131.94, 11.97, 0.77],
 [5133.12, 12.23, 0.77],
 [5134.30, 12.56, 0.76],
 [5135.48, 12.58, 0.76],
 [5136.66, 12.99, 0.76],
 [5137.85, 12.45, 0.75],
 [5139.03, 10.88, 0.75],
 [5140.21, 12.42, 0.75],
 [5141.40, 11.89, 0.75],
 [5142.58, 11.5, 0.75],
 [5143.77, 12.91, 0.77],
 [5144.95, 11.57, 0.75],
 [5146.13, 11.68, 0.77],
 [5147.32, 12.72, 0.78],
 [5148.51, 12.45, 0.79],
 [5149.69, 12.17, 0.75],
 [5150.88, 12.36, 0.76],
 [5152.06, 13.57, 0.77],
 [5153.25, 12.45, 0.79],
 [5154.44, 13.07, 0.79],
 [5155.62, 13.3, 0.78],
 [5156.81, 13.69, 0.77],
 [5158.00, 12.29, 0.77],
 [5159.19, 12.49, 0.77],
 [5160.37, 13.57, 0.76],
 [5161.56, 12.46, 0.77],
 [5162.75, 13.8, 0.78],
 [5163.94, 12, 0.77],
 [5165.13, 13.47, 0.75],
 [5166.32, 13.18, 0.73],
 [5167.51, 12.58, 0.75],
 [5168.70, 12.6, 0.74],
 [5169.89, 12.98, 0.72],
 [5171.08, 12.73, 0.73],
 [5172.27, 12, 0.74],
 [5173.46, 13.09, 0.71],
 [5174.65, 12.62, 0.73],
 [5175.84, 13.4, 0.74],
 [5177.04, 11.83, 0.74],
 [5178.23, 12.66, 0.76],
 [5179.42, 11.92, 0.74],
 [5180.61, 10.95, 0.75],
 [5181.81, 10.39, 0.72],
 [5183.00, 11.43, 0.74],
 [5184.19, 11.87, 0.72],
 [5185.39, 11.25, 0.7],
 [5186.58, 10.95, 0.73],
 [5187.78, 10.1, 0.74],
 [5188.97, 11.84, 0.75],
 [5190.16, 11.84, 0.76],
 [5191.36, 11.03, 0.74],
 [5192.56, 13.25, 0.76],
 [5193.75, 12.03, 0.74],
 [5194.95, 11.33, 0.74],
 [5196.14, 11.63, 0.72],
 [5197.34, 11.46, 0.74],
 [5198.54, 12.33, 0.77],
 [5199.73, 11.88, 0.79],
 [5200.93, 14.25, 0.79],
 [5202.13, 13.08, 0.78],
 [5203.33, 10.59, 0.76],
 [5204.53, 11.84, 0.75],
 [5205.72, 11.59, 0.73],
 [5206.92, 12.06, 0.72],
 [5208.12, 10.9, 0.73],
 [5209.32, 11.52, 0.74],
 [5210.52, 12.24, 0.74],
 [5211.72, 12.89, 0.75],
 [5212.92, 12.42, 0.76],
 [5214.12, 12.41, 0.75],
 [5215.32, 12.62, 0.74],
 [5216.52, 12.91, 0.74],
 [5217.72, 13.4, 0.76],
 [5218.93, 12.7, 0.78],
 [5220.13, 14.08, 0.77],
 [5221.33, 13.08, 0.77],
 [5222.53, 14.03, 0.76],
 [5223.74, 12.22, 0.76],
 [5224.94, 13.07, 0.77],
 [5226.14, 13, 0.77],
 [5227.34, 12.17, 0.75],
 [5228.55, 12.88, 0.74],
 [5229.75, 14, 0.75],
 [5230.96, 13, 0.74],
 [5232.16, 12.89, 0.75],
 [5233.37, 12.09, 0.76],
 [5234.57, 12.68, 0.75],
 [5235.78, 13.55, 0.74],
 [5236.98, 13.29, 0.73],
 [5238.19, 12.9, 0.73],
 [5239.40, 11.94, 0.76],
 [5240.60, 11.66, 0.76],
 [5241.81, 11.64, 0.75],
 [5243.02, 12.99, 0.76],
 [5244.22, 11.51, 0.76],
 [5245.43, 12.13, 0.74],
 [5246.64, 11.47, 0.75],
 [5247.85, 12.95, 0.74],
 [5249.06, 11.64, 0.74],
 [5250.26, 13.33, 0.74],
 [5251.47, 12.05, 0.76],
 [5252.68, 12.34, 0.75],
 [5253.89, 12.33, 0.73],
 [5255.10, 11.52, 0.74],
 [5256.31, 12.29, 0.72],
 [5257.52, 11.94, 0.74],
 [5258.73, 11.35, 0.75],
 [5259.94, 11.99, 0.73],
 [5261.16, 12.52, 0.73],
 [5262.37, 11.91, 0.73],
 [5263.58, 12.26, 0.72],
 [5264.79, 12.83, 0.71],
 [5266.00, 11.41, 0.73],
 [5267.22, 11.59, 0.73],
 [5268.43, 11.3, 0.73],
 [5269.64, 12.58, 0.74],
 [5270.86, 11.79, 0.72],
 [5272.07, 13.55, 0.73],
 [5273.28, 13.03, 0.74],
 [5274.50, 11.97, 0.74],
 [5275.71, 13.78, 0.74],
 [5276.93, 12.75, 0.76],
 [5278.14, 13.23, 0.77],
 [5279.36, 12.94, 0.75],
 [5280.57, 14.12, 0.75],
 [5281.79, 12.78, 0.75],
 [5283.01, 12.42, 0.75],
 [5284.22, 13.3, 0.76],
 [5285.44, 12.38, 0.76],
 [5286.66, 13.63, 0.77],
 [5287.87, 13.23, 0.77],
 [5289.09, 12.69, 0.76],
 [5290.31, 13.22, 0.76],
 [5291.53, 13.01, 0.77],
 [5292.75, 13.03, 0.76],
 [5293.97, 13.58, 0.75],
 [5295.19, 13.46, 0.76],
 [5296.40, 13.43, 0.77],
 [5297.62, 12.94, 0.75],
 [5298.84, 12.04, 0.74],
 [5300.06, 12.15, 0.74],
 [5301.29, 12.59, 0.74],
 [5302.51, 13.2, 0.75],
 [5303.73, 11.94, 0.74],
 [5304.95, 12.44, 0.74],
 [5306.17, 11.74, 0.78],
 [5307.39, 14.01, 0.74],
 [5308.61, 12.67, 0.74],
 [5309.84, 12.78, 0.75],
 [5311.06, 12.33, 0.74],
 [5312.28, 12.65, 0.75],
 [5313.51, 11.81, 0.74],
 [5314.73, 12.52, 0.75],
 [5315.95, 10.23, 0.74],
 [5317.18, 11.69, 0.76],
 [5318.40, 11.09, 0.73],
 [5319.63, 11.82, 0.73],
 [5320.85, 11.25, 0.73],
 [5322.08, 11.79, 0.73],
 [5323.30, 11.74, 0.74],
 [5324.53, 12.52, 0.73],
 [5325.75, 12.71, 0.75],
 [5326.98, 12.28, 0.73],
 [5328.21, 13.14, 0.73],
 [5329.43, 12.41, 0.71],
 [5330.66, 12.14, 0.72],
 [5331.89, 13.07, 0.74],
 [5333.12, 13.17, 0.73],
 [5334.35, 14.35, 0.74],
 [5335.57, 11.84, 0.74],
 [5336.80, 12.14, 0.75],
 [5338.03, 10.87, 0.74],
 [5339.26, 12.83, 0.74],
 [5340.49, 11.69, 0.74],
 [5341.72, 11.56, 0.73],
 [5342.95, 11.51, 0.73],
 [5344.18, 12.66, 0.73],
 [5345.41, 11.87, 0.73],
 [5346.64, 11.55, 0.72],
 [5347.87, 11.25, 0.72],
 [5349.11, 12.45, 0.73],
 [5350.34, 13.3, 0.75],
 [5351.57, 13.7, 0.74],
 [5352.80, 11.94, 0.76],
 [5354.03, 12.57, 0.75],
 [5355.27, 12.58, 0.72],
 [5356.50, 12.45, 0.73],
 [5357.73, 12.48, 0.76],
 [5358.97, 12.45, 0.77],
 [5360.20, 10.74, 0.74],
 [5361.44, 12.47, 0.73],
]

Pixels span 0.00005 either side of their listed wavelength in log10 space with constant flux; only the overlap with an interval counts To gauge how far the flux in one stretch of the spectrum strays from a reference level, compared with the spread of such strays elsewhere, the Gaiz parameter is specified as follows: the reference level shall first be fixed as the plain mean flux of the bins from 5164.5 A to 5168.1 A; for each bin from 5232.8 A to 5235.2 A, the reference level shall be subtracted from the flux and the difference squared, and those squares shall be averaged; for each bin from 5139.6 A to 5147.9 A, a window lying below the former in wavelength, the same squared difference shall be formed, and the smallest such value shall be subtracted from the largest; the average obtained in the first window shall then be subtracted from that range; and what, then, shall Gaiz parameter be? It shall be 1.9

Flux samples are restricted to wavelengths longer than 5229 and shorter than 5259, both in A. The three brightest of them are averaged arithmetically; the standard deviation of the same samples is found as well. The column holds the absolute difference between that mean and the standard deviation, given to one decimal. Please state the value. 12.9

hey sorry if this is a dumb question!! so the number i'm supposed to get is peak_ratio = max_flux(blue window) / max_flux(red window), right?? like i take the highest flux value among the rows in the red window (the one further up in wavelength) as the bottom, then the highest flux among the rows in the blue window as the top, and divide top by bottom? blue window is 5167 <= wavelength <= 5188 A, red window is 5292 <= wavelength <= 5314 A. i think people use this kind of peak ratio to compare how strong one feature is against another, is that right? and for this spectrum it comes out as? 0.96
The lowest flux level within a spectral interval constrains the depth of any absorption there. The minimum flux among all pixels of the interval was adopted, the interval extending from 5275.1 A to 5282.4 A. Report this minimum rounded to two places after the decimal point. 12.75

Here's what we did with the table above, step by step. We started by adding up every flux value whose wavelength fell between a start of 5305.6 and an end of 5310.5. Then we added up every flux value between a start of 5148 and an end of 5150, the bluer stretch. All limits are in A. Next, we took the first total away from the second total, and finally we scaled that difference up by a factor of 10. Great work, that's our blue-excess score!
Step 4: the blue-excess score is -266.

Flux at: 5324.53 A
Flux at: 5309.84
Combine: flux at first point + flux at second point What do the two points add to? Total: 25.3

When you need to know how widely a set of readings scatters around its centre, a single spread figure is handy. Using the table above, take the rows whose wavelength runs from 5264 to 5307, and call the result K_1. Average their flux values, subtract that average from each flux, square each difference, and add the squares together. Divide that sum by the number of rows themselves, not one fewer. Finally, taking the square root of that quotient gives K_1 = 0.70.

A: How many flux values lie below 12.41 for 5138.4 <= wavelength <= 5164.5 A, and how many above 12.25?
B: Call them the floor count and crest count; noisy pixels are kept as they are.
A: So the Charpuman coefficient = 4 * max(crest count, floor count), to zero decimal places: 60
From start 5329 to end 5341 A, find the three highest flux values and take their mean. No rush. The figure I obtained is 13.5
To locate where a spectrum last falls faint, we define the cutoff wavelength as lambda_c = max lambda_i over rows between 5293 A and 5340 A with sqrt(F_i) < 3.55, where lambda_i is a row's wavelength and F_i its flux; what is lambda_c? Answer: 5338.03 A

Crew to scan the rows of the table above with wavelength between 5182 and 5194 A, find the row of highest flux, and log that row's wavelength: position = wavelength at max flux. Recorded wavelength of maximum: 5192.56 A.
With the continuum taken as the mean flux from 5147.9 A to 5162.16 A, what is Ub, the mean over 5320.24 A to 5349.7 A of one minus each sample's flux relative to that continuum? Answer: 0.049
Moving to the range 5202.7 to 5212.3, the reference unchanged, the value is 0.087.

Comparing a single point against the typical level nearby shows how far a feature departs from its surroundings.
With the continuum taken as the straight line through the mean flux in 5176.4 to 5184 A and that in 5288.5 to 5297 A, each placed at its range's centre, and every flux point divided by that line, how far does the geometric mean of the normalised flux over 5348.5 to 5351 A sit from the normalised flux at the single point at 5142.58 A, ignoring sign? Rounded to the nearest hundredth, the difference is 0.13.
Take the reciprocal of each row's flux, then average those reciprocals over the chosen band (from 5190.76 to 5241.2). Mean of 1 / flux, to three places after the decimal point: 0.080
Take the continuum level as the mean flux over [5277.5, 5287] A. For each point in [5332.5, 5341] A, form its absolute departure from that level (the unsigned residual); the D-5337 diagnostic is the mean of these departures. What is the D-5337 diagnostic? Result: 1.1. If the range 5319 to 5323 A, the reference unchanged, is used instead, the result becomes 1.5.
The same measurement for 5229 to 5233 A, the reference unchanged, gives 0.4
